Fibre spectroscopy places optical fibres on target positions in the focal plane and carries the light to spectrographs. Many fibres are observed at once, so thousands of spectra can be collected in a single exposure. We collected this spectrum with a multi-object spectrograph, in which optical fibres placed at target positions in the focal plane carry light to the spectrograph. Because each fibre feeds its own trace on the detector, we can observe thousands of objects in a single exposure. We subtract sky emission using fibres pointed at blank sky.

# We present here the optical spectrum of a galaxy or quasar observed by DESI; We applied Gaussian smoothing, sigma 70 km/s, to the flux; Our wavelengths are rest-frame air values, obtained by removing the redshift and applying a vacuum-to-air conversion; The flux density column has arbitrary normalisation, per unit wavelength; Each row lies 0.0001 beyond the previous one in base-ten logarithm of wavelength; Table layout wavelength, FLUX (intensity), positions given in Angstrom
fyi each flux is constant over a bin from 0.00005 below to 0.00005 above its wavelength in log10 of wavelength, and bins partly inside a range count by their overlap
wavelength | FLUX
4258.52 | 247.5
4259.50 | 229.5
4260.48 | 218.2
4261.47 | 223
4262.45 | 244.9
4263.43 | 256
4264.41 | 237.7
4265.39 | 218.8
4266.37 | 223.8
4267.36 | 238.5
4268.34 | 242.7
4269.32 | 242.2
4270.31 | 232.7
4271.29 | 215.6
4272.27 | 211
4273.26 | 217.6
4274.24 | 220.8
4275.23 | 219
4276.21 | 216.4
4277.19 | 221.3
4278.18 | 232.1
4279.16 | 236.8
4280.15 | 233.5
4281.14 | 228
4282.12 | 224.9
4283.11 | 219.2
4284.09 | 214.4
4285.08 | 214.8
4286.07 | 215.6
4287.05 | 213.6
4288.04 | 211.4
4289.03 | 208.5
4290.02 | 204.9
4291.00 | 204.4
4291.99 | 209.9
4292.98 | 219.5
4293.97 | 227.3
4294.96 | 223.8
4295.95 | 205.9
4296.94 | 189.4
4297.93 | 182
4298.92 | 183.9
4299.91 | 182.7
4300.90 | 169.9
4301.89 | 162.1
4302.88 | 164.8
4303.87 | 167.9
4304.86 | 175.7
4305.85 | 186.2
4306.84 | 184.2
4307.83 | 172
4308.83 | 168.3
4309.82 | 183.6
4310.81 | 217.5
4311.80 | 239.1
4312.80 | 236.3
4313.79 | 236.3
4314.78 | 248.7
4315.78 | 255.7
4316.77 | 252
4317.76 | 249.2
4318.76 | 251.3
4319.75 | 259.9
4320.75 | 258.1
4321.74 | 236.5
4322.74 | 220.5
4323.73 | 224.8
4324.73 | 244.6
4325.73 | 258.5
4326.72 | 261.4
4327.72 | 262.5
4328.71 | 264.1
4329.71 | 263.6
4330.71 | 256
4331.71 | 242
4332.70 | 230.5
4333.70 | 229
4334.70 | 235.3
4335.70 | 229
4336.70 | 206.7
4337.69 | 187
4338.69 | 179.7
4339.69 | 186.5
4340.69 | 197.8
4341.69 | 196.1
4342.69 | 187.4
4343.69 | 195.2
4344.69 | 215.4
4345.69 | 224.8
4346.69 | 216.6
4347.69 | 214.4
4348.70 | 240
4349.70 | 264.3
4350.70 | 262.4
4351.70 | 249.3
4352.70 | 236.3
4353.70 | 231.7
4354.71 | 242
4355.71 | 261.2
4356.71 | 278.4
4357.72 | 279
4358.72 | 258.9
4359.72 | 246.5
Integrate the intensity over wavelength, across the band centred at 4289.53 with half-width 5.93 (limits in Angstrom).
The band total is 2537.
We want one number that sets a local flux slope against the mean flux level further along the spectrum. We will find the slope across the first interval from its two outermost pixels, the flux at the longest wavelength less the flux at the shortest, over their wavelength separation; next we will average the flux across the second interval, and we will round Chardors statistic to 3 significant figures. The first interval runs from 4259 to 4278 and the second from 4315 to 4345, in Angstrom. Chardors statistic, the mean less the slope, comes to 232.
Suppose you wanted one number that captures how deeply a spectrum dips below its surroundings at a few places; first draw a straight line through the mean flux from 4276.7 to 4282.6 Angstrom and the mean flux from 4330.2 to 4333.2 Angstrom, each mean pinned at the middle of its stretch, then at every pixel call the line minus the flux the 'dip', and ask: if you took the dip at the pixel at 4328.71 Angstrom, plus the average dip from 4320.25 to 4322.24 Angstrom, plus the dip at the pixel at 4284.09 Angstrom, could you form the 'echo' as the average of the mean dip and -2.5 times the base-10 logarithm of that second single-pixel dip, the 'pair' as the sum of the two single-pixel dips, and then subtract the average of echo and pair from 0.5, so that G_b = 6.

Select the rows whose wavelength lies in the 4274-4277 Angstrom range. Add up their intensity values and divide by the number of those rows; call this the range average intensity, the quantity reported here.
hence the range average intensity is 219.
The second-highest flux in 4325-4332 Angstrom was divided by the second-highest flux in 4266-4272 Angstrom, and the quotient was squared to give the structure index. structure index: 1.18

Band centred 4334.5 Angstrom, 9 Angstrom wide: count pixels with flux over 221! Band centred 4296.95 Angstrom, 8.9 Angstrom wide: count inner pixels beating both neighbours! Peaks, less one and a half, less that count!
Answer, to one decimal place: -5.5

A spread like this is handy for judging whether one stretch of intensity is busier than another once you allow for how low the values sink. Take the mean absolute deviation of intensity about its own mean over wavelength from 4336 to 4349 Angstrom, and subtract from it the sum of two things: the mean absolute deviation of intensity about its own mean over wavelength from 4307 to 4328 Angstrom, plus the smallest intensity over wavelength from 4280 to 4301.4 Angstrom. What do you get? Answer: -176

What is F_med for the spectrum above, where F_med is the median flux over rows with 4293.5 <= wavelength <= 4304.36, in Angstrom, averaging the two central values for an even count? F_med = 183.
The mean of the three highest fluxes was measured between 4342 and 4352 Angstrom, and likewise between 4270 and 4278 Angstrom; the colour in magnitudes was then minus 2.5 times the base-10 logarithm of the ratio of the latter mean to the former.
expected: 0.15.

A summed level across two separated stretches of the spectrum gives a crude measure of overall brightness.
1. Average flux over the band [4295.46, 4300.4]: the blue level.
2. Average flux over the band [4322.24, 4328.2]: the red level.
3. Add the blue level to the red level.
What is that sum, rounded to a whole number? 434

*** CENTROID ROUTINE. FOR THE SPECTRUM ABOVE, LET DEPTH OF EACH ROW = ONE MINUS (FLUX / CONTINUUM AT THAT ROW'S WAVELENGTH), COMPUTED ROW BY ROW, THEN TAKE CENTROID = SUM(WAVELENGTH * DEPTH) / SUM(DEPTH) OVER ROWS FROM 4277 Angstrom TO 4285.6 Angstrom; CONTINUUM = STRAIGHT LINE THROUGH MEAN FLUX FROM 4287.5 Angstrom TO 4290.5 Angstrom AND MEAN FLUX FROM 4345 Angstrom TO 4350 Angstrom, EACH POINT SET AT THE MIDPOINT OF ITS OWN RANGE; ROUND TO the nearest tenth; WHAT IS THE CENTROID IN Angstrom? 4280.3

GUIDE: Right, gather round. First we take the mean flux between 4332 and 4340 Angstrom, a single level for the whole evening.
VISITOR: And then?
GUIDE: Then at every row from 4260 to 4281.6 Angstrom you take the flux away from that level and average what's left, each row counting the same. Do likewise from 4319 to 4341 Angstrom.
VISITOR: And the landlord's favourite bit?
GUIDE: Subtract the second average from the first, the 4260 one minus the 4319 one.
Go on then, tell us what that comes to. 5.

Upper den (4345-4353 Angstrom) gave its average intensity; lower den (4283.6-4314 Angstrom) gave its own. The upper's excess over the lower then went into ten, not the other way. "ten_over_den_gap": 0.3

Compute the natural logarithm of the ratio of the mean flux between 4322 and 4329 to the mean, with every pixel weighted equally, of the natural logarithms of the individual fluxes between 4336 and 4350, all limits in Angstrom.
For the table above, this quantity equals 3.84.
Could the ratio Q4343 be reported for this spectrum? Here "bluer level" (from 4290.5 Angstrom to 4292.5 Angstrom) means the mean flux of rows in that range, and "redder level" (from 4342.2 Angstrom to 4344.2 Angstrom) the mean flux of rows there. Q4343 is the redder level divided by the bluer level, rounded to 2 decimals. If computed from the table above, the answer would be 0.92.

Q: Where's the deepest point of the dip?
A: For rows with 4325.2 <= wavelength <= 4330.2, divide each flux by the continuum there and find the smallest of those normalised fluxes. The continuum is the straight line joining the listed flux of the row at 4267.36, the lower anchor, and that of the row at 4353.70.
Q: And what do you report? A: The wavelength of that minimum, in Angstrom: 4325.73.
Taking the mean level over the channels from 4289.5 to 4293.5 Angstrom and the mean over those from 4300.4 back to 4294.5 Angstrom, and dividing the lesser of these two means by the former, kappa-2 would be 0.93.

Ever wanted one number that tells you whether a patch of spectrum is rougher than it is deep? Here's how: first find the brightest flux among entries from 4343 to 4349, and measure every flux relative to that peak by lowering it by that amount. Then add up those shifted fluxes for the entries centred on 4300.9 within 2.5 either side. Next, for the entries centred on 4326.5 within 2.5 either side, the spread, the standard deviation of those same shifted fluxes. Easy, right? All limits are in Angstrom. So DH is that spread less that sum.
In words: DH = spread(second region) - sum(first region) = 344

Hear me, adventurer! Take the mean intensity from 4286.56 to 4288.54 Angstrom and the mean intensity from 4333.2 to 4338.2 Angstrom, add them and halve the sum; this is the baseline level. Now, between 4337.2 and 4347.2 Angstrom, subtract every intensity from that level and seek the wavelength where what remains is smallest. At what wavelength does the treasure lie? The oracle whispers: 4345.69 Angstrom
